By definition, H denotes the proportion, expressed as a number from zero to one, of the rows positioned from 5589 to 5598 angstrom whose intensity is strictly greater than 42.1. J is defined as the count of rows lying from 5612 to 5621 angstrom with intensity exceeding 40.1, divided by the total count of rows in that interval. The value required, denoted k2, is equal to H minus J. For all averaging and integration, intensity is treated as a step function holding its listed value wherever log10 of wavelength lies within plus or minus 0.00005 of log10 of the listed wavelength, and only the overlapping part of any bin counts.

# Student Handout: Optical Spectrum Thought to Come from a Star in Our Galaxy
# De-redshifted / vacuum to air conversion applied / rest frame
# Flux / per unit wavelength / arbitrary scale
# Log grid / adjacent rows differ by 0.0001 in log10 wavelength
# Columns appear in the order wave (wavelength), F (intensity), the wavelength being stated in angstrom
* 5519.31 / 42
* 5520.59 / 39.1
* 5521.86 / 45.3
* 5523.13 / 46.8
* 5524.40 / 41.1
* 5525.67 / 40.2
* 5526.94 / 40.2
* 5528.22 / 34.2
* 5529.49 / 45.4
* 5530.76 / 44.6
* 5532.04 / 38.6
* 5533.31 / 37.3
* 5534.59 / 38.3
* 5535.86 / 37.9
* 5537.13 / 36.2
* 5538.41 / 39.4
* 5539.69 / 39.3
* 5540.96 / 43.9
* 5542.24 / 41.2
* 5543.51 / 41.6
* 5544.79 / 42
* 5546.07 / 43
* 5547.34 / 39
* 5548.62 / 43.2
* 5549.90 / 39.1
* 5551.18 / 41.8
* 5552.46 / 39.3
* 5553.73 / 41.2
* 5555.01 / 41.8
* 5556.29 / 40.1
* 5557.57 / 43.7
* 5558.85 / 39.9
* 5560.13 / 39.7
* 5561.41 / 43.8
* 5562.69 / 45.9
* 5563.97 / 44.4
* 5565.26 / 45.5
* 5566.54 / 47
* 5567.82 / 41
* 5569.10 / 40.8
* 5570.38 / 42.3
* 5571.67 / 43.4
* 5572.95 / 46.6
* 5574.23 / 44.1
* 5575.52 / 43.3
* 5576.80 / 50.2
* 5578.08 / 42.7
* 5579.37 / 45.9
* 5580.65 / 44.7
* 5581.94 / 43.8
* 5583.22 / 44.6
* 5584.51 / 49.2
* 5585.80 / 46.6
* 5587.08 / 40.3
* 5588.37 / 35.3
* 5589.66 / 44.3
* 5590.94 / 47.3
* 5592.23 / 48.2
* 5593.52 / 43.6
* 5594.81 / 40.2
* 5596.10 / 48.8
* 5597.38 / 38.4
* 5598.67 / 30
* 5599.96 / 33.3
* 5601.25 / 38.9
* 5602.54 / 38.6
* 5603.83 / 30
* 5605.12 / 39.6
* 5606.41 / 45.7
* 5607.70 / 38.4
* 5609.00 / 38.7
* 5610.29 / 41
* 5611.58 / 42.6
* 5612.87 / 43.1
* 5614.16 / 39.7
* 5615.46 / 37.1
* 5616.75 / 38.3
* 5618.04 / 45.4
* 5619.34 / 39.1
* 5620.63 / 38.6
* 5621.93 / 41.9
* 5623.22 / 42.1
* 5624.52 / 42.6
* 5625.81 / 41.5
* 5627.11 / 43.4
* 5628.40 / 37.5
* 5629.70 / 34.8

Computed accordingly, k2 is 0.4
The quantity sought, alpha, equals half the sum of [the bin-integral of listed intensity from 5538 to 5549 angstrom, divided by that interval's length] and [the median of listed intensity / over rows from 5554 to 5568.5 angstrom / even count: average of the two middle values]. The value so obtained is 42.6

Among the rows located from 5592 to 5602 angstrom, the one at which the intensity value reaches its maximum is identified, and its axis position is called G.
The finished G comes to 5596.10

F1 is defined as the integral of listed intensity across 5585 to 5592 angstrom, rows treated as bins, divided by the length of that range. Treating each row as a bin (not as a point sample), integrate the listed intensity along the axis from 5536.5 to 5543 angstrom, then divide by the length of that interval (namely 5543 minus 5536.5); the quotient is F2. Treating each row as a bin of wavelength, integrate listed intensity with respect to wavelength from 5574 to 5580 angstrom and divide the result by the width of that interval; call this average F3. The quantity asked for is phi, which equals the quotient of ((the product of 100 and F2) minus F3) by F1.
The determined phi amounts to 92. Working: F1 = 43.2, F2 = 40.0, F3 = 45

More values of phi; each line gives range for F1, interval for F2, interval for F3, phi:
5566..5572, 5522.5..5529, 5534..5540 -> 94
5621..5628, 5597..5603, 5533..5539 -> 84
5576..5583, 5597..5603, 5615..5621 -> 78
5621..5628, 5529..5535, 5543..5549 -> 96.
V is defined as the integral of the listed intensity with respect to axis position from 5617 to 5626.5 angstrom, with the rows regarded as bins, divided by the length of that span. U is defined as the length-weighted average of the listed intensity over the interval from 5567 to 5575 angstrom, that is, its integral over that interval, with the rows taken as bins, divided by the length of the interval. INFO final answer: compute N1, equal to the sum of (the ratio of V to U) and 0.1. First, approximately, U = 43.1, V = 41.5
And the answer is 1.06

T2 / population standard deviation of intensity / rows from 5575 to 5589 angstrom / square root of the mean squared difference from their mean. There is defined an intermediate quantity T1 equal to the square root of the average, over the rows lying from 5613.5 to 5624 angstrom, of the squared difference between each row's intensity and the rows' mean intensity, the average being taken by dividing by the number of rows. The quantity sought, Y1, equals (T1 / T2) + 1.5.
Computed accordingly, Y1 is 2.1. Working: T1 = 2.5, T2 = 3.9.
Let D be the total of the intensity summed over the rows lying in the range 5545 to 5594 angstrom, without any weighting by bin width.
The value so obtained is 1647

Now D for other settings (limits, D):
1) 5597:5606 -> 249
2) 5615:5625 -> 325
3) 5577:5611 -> 1078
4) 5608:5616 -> 242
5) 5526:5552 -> 806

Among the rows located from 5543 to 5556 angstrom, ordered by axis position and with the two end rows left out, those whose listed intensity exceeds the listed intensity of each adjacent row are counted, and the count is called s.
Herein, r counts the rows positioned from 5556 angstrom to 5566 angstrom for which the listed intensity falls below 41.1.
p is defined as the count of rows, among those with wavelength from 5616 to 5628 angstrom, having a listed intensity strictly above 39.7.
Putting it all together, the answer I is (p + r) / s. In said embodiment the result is 3.0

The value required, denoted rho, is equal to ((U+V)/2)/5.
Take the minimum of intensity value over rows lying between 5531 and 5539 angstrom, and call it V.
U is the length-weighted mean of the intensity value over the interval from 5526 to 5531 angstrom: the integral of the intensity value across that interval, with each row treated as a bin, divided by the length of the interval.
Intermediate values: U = 41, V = 36.2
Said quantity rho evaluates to 7.70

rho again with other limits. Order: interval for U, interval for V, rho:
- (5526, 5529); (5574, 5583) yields 8.06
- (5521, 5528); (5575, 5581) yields 8.48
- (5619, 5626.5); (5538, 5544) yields 8.03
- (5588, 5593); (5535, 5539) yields 8.04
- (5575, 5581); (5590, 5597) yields 8.57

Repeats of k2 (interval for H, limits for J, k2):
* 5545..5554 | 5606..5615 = -0.3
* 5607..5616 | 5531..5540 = 0.3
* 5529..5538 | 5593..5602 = -0.1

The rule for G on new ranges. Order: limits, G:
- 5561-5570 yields 5566.54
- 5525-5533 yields 5529.49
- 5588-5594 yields 5592.23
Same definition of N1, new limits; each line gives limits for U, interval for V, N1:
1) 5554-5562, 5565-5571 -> 1.14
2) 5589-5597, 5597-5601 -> 0.85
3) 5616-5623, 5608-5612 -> 1.09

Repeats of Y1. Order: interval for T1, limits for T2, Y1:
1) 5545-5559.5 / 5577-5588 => 2.2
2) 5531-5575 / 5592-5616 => 2.0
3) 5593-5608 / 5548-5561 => 5.1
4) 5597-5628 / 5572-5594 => 2.7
